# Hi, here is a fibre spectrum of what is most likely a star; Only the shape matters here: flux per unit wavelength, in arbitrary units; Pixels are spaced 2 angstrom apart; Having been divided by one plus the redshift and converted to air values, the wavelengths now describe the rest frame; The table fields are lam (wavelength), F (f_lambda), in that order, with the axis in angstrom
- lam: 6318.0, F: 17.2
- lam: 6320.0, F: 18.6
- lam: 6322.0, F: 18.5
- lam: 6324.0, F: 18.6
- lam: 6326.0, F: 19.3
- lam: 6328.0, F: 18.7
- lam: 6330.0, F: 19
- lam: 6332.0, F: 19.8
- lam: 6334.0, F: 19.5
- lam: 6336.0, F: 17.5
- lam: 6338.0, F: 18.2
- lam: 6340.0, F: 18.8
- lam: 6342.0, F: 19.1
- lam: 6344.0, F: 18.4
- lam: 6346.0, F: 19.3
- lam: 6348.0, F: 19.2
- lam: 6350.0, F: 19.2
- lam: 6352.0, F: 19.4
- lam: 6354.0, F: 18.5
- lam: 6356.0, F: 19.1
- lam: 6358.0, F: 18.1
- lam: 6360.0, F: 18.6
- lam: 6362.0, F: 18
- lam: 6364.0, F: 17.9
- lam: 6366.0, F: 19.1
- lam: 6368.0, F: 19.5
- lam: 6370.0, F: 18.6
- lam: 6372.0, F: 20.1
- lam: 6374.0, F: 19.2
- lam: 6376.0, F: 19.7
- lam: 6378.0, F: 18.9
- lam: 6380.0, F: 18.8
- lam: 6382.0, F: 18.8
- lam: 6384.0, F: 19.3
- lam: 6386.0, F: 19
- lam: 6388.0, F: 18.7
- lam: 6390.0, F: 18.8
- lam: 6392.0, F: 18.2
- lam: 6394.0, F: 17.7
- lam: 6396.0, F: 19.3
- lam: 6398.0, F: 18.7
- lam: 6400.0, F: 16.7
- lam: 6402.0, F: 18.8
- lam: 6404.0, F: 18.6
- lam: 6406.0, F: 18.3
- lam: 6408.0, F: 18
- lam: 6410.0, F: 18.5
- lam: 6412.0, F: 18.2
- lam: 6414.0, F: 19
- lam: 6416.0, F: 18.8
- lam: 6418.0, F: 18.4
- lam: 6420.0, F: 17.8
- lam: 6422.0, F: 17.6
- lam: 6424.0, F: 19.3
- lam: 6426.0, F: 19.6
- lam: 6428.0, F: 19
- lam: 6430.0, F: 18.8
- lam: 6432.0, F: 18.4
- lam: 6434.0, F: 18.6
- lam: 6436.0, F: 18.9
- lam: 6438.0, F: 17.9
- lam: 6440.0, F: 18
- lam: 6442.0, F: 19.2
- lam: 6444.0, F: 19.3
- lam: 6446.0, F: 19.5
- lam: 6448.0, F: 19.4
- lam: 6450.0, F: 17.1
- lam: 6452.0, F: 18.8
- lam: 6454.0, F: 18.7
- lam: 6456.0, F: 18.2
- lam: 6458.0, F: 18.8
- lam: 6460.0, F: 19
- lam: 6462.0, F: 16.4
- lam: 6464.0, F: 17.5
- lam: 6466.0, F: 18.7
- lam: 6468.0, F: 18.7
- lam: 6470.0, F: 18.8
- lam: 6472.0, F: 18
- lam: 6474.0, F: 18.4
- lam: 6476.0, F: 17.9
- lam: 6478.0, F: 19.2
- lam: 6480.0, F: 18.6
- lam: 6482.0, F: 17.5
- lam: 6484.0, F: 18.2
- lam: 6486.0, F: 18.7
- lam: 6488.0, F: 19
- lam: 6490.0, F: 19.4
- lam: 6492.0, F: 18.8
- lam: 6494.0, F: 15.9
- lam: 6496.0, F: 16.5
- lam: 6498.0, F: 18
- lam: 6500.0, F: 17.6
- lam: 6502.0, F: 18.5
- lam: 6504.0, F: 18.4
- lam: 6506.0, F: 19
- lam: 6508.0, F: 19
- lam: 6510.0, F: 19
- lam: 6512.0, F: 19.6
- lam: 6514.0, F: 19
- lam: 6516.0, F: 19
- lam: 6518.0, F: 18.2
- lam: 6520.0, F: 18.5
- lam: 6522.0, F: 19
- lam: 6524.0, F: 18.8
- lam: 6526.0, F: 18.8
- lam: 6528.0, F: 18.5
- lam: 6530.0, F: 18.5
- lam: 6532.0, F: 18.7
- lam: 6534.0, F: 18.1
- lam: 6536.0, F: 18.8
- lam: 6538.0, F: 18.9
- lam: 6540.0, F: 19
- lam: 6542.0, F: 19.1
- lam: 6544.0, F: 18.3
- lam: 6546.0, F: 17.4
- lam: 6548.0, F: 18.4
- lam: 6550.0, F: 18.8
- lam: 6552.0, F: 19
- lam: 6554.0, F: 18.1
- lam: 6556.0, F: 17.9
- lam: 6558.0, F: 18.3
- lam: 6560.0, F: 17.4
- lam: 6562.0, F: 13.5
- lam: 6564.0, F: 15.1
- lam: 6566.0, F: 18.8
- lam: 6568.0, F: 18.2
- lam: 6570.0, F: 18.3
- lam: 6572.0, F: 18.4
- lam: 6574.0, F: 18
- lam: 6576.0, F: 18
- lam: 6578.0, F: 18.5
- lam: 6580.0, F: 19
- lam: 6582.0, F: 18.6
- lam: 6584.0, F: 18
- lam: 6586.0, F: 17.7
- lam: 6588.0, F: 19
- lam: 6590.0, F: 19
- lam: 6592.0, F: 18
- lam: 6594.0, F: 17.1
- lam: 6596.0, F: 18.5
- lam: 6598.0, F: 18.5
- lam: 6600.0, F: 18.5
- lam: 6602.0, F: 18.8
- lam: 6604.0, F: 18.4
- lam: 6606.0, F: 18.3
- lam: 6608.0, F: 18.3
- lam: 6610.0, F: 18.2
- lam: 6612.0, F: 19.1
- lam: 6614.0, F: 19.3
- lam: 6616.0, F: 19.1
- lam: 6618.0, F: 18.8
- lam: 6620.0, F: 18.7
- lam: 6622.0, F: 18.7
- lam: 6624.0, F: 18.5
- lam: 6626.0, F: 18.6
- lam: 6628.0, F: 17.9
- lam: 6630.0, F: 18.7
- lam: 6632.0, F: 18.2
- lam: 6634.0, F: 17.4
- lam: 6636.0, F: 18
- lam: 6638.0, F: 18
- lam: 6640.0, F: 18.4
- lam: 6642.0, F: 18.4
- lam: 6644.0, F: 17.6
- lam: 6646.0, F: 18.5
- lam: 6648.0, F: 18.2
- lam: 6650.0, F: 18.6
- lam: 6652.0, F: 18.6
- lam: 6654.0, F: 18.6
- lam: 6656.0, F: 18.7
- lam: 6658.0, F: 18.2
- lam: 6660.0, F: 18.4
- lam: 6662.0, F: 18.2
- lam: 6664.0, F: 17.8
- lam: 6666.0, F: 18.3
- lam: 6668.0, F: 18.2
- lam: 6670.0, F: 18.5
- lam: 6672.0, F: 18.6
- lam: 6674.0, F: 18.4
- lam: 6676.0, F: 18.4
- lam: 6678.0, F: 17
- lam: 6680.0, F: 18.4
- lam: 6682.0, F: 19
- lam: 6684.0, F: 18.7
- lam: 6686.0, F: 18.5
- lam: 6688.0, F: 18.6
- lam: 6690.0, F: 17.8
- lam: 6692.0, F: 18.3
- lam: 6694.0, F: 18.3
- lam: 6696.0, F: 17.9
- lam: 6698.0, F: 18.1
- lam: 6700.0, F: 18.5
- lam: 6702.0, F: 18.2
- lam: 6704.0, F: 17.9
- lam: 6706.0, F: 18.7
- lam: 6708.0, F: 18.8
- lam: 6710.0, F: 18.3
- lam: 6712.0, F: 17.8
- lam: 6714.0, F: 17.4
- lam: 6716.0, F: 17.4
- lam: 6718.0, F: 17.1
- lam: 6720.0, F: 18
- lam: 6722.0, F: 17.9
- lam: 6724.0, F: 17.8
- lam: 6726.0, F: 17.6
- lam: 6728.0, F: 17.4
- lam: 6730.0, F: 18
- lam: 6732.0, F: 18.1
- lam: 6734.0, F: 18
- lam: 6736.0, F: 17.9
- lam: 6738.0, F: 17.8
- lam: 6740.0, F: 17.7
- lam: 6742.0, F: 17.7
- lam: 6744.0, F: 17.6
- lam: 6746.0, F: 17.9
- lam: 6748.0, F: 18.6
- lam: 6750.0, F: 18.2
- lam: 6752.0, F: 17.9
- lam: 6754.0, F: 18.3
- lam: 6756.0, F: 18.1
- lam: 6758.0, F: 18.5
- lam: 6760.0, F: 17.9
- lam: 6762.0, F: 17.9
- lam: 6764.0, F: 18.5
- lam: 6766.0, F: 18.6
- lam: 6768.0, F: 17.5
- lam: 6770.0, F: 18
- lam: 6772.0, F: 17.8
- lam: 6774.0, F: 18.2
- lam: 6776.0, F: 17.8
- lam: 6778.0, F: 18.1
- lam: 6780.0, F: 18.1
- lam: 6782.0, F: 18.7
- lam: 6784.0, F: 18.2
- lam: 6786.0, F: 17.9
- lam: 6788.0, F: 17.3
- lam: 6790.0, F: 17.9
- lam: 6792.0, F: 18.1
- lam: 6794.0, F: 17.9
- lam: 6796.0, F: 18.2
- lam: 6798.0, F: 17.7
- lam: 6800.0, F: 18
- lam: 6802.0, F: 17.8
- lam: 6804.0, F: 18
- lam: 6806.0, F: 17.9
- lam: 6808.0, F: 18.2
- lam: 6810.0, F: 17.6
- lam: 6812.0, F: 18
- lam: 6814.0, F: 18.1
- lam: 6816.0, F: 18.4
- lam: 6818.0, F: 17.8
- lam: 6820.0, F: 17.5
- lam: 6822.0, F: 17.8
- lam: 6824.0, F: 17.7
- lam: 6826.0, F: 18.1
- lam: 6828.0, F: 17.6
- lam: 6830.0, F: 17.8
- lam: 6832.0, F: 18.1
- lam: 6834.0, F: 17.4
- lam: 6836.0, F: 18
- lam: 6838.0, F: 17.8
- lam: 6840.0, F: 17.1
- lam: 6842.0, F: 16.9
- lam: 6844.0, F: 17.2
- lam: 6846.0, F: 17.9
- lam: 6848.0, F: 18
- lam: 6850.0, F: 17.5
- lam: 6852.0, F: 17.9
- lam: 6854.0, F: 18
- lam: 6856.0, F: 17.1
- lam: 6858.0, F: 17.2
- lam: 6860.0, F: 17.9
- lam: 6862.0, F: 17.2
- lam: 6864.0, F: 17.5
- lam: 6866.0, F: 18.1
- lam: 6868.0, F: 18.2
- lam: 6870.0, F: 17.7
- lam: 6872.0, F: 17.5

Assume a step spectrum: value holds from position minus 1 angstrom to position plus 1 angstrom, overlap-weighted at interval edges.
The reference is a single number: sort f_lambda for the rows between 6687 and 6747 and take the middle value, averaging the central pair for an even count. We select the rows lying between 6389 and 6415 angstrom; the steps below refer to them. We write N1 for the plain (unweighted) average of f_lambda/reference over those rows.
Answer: 1.03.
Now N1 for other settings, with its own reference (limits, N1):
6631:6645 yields 1.01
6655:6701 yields 1.02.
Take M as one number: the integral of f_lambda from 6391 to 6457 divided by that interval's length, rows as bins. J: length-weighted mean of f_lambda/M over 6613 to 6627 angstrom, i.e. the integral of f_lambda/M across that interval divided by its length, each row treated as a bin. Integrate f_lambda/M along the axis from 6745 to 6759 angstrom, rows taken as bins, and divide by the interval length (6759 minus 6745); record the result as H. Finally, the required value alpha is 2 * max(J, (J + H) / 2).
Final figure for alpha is 2.03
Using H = 0.98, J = 1.02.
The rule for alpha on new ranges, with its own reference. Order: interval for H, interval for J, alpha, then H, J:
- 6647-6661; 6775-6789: 1.97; 1.00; 0.97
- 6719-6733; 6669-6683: 1.98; 0.96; 0.99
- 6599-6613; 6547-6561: 1.99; 1.00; 0.99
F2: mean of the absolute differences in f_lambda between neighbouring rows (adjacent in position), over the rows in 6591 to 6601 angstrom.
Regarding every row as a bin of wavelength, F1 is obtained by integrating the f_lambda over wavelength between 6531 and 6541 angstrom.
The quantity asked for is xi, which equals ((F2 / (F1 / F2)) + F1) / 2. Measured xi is 93.5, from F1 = 187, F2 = 0.575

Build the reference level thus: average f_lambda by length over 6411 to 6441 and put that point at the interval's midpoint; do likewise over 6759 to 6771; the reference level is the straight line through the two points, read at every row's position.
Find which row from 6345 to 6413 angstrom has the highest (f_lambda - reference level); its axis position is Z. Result 6372.0 angstrom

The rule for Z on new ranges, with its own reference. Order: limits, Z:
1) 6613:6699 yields 6614.0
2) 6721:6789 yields 6782.0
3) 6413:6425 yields 6424.0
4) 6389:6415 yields 6396.0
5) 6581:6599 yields 6590.0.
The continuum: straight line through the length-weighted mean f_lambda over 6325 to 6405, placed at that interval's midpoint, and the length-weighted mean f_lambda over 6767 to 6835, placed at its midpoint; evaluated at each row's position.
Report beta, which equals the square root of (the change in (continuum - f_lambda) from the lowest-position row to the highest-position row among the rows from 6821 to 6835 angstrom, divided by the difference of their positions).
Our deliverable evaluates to 0.18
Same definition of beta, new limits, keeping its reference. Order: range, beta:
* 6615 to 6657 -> 0.09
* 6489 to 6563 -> 0.28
